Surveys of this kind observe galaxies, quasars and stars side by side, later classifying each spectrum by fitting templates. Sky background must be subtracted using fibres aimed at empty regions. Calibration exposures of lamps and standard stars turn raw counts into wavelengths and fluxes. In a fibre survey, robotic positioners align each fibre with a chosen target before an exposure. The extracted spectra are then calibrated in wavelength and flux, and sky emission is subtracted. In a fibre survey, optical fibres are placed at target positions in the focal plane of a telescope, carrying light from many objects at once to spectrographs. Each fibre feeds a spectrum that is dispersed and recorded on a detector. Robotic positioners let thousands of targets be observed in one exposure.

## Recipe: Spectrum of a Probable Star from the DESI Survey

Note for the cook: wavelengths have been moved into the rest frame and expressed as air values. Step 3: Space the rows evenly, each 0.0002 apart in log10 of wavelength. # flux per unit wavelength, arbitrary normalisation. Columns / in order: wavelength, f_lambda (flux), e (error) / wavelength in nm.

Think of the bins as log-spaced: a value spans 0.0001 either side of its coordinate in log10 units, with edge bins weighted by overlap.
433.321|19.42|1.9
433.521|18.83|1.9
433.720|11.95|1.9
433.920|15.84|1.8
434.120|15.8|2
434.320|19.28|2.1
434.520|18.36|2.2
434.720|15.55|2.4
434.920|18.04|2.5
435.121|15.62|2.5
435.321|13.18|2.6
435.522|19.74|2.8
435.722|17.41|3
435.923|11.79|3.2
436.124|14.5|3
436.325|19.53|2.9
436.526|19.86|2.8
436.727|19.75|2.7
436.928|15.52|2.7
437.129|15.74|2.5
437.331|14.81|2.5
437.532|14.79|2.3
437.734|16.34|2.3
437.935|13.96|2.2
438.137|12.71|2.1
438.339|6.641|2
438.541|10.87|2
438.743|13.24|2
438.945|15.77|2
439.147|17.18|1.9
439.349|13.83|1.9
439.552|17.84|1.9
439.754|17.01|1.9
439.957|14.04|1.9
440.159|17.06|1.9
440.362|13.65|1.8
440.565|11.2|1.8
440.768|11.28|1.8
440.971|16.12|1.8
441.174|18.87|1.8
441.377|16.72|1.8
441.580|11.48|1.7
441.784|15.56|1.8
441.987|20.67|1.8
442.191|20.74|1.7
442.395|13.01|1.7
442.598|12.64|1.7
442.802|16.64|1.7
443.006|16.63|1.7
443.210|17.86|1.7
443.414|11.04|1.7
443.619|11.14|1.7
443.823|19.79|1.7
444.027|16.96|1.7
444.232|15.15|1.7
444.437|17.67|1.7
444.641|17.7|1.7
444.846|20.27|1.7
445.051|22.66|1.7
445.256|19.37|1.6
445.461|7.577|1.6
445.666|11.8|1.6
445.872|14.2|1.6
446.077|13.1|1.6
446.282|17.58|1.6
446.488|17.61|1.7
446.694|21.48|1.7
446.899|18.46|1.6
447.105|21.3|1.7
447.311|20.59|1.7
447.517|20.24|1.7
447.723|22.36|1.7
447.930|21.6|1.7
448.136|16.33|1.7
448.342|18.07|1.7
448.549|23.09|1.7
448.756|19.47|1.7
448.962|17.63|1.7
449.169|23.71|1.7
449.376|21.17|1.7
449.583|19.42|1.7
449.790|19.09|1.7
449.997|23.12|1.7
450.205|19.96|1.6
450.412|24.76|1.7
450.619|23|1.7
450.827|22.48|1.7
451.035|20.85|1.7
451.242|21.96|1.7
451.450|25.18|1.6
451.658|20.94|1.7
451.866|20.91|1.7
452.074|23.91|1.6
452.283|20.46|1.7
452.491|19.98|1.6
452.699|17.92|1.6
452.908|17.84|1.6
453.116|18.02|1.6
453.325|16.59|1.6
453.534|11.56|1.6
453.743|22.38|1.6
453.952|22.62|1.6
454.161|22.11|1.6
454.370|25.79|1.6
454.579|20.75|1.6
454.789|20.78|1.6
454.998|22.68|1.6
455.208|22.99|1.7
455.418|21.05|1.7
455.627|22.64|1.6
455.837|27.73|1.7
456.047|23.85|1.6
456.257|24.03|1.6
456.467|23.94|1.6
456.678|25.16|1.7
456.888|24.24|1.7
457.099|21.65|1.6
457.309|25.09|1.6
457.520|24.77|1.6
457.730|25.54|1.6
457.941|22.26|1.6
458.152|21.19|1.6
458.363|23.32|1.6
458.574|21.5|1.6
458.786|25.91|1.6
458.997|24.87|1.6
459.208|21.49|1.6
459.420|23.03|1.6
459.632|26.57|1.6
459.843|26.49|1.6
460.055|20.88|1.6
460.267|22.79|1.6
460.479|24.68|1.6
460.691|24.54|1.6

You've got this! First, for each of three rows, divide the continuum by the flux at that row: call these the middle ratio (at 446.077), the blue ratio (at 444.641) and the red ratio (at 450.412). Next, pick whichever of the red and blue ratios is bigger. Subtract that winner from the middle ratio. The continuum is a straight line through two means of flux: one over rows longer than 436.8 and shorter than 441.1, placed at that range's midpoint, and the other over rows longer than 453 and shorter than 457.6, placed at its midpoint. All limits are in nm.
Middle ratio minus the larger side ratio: 0.39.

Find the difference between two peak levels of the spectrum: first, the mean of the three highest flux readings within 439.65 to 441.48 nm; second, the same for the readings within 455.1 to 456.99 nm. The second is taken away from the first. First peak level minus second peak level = -8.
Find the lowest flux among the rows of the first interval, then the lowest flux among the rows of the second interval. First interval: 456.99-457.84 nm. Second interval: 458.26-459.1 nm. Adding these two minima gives 43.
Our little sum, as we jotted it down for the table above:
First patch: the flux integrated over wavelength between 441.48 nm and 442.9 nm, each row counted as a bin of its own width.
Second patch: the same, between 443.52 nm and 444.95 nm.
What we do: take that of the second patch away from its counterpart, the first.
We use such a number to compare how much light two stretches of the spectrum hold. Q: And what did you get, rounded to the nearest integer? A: -2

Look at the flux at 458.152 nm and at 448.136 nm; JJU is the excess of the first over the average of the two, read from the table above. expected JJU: 2.4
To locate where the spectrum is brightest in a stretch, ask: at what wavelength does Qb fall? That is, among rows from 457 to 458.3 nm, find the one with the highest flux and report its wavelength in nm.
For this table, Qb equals 457.730 nm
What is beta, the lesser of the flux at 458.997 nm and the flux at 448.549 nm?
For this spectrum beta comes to 23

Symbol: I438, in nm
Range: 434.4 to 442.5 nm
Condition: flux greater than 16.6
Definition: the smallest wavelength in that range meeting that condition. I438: 434.520 nm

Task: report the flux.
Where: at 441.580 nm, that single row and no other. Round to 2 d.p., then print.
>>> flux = 11.48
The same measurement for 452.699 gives 17.92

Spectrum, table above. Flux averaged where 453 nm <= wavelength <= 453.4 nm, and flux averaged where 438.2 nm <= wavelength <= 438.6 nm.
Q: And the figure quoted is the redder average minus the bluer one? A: 8.5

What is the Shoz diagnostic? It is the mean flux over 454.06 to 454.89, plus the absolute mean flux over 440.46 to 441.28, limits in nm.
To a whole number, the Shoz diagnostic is 37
